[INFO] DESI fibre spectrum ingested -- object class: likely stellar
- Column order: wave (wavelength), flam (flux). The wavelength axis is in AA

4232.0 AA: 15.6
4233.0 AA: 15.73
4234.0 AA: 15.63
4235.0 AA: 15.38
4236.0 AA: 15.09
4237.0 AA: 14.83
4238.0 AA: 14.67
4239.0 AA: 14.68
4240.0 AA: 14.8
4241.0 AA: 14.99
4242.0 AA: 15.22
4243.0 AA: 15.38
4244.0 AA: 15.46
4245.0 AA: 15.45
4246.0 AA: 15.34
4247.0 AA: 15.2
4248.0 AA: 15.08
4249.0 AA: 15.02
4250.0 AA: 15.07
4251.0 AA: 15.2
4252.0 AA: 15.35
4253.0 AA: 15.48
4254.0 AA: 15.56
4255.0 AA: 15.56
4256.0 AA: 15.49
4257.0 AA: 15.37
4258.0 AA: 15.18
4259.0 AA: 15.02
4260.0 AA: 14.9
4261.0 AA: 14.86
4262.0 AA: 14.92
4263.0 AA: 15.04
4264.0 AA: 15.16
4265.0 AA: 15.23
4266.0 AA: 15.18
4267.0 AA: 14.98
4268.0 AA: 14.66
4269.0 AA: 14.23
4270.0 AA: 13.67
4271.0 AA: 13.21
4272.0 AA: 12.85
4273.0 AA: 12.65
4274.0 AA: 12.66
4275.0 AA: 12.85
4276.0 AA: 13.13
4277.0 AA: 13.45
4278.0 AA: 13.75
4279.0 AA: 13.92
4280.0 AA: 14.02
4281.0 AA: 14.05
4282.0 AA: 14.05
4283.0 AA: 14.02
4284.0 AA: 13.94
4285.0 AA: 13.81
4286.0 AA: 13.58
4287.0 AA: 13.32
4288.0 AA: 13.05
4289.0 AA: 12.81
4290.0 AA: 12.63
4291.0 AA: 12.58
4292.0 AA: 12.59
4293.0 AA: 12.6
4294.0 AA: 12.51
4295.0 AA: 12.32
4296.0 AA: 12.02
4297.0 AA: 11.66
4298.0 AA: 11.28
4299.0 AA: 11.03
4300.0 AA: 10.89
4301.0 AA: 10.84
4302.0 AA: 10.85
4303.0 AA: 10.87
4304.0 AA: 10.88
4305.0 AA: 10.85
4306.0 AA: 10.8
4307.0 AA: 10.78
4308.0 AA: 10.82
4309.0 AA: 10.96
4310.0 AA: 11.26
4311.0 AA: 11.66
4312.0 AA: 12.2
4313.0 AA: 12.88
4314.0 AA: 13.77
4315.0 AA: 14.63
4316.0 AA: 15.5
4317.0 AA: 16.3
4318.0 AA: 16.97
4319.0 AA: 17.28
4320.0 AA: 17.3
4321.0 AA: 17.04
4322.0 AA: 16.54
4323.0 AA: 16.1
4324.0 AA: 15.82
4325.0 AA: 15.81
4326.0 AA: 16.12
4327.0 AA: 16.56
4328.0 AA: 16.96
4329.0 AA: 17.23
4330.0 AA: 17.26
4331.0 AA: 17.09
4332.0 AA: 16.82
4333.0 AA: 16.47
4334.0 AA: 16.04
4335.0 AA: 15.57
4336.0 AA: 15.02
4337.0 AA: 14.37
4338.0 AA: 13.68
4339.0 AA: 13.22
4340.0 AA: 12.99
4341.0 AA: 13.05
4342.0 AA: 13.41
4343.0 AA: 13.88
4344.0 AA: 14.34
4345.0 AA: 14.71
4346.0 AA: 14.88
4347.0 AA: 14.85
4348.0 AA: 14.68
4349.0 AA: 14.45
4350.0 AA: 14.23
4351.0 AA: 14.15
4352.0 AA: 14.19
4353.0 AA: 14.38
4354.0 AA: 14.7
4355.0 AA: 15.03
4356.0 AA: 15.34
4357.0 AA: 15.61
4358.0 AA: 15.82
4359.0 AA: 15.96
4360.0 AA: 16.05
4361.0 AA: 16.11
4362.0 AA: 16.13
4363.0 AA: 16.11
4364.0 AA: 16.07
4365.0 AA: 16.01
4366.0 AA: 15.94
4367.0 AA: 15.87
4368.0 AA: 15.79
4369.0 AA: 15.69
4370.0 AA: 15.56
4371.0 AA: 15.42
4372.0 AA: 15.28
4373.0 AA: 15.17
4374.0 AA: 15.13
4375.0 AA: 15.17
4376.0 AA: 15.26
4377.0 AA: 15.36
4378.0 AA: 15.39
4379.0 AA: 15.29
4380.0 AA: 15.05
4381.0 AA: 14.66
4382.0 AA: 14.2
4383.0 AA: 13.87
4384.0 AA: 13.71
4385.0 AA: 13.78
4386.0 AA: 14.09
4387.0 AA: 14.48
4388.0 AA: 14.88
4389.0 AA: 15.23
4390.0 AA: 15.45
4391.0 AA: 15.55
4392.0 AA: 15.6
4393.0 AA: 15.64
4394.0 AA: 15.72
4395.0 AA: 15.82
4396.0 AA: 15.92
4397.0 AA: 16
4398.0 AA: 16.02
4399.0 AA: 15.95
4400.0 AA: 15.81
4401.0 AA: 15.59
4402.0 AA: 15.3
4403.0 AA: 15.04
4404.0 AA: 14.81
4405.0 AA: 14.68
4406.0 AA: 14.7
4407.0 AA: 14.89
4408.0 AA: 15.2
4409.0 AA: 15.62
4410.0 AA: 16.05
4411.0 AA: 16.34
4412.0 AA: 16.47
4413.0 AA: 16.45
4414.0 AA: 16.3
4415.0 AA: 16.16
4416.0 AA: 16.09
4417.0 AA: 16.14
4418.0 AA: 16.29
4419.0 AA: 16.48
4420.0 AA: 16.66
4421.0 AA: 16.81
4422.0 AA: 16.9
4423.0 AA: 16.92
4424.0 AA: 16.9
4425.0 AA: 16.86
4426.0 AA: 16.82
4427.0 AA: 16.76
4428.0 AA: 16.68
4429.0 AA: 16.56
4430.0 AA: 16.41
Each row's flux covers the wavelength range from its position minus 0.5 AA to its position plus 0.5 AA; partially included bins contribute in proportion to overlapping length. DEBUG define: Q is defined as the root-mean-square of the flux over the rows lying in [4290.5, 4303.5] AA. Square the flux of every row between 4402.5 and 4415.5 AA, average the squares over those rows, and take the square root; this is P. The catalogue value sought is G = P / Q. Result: 1.33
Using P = 15.6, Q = 11.7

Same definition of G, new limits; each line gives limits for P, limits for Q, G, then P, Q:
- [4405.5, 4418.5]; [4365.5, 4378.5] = 1.03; 15.9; 15.5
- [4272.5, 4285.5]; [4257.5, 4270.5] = 0.91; 13.6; 14.9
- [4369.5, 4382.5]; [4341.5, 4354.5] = 1.05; 15.2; 14.4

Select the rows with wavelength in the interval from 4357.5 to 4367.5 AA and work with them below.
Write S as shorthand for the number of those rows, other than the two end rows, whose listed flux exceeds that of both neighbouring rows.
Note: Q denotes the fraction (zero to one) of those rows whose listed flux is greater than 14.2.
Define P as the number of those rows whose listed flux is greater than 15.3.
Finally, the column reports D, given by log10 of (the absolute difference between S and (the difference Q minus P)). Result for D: 1.00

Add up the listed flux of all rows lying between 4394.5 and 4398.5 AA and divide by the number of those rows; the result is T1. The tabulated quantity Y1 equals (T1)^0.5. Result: 3.99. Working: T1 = 15.9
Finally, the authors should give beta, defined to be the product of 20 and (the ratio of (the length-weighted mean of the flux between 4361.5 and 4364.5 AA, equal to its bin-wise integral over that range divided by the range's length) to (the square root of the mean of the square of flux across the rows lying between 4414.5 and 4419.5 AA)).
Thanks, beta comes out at 19.8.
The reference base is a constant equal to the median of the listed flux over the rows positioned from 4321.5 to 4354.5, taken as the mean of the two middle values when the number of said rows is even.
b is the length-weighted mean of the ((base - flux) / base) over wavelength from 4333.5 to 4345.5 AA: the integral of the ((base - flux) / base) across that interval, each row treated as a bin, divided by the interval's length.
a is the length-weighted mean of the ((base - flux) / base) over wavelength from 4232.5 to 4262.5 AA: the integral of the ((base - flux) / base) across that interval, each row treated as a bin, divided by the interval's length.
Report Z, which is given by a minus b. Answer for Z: -0.068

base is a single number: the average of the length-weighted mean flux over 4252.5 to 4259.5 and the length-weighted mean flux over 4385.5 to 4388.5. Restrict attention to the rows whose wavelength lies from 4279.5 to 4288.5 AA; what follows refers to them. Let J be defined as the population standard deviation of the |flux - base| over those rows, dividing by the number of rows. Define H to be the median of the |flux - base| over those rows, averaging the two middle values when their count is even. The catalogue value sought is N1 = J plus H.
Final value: 1.34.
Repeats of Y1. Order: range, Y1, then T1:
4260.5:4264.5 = 3.87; 15.0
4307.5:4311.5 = 3.34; 11.2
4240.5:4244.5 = 3.91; 15.3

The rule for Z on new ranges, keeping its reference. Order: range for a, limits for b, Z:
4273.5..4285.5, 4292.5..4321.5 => -0.062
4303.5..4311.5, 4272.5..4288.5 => 0.169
